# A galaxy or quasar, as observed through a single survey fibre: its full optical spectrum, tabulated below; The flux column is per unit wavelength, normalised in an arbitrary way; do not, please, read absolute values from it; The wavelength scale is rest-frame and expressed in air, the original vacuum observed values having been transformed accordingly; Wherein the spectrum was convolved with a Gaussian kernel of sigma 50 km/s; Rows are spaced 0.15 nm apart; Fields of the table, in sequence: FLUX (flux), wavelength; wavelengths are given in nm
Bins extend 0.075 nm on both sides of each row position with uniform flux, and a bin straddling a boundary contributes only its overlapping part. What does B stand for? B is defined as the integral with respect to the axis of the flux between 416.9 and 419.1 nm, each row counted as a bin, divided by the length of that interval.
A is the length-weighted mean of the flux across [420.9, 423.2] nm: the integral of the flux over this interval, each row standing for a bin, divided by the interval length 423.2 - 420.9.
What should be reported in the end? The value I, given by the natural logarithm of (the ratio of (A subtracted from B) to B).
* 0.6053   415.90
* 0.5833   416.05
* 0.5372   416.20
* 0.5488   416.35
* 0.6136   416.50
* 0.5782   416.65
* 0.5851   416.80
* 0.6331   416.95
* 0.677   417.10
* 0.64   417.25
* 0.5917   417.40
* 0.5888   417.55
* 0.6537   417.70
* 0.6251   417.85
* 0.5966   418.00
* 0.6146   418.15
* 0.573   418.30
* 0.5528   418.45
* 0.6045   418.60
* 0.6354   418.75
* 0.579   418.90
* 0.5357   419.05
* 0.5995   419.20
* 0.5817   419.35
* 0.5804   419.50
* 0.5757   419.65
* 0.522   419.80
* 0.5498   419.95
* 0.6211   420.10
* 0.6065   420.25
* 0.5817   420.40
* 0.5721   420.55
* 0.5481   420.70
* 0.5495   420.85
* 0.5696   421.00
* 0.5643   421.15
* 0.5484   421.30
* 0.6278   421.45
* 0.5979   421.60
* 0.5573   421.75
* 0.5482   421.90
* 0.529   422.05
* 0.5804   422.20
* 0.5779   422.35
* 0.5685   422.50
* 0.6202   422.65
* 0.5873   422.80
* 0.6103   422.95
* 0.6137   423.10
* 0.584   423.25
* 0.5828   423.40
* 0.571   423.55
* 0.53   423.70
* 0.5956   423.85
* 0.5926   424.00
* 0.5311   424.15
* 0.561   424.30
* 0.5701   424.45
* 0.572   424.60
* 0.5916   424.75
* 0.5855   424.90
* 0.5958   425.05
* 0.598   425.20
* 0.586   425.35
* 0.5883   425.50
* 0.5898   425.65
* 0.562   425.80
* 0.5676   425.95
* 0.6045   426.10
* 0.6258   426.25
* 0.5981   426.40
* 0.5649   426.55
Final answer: -3.1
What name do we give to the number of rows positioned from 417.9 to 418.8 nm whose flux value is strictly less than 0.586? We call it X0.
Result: 2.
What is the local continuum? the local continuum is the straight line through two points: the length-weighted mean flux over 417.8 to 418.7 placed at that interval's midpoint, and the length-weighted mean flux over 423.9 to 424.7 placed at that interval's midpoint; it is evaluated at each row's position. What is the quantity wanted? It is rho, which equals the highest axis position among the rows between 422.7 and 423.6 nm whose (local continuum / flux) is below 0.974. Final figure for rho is 423.10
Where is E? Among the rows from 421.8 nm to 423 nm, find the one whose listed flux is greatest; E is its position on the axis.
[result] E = 422.65 nm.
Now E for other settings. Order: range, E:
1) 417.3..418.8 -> 417.70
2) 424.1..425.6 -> 425.20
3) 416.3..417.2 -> 417.10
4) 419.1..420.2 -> 420.10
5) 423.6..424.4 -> 423.85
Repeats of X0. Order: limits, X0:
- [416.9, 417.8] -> 0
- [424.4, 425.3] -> 3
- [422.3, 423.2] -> 2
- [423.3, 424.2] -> 4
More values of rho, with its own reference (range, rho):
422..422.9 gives 422.65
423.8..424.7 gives 424.00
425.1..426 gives 425.65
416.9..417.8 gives 417.70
